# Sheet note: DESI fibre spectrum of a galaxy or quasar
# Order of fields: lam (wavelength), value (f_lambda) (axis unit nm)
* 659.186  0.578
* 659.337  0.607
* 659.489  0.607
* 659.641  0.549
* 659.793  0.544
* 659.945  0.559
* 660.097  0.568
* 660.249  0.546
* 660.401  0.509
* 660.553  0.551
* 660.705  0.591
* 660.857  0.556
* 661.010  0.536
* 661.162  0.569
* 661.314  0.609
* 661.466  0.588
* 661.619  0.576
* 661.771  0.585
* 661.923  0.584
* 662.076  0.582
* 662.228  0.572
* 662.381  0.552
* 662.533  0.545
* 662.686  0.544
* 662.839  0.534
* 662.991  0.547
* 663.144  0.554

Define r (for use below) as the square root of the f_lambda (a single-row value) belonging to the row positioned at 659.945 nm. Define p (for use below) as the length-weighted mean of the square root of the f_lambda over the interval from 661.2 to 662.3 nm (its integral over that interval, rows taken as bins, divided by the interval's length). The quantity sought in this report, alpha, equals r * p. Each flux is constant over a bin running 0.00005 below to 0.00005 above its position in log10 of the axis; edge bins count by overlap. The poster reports 0.572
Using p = 0.765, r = 0.748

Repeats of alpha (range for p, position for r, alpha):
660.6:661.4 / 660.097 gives 0.570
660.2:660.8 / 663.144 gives 0.552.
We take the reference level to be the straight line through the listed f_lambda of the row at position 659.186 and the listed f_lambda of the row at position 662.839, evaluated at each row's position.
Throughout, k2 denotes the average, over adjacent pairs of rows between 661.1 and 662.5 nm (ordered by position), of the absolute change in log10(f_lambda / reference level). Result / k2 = 0.010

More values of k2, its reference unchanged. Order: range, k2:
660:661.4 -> 0.026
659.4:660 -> 0.019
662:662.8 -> 0.006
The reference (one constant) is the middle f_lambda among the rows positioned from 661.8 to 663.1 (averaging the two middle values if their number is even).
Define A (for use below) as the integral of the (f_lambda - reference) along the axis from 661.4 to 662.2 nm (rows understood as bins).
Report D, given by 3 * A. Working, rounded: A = 0.026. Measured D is 0.08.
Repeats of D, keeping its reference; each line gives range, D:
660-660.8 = 0.01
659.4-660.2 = 0.04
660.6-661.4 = 0.05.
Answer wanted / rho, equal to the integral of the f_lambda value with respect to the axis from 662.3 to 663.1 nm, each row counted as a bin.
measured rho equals 0.436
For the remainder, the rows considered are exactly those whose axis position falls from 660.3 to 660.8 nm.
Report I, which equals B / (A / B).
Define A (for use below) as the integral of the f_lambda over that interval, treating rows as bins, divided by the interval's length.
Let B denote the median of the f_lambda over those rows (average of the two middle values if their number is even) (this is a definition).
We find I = 0.551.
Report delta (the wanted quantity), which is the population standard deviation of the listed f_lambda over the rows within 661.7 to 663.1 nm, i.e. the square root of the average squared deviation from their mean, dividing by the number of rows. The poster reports 0.0189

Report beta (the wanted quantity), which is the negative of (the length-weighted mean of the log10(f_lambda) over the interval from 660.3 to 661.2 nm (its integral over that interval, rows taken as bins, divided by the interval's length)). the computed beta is 0.259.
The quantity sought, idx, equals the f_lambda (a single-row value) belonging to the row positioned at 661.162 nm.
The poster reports 0.569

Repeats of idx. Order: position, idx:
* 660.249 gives 0.546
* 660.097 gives 0.568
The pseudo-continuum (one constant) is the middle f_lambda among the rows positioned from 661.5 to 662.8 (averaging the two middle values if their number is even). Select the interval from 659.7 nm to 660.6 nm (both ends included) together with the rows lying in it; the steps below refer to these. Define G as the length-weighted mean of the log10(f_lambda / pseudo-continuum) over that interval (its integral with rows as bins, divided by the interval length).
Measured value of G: -0.022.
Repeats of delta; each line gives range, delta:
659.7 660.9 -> 0.0217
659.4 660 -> 0.0250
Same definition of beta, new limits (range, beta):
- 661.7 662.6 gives 0.244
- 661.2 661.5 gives 0.225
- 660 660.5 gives 0.266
